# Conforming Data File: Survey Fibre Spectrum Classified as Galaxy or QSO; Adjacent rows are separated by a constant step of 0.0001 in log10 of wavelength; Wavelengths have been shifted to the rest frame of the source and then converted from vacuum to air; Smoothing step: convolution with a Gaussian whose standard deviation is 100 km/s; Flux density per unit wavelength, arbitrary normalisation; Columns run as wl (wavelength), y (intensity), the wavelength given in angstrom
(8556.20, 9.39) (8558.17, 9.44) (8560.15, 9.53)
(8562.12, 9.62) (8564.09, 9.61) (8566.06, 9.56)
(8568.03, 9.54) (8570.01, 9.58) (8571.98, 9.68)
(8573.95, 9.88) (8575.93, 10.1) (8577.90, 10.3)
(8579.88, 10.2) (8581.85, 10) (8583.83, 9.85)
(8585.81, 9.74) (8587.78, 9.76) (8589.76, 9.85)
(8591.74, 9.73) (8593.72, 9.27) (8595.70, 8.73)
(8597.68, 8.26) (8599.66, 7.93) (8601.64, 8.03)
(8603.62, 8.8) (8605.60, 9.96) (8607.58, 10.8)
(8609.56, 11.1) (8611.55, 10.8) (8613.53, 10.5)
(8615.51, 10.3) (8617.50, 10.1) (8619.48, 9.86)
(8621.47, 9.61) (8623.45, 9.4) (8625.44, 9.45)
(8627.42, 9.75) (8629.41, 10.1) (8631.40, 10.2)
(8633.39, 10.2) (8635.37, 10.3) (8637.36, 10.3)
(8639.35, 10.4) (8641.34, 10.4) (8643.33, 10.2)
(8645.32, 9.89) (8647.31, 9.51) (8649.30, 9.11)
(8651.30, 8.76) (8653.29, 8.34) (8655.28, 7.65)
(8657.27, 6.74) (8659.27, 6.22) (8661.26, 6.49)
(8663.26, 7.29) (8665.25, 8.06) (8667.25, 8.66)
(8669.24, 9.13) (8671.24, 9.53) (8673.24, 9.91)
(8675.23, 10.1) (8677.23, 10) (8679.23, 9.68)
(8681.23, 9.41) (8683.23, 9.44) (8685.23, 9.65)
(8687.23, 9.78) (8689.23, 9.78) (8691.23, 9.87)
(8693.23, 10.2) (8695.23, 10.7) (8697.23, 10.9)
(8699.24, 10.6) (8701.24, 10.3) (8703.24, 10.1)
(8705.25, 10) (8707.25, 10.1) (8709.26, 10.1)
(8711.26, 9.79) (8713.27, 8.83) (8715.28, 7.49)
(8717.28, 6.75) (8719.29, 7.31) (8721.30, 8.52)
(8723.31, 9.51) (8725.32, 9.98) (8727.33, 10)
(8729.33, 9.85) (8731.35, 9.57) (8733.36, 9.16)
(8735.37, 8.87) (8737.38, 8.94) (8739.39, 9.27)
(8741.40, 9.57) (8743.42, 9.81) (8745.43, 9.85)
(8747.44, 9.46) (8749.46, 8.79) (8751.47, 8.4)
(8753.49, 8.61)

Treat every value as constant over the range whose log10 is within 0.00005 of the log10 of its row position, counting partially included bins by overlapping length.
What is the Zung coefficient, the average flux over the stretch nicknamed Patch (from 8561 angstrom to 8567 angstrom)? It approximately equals 9.60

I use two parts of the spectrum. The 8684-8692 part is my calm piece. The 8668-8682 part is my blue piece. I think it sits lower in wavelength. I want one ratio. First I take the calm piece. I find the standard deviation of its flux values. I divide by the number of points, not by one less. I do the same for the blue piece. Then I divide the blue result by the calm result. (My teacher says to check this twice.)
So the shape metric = 4.12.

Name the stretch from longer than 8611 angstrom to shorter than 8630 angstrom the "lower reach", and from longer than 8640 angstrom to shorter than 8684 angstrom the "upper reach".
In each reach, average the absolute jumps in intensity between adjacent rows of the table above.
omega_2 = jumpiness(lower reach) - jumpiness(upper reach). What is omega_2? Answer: -0.18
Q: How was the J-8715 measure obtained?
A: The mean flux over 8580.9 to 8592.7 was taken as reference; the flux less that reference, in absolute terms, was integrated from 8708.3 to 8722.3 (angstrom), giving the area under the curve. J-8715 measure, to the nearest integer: 21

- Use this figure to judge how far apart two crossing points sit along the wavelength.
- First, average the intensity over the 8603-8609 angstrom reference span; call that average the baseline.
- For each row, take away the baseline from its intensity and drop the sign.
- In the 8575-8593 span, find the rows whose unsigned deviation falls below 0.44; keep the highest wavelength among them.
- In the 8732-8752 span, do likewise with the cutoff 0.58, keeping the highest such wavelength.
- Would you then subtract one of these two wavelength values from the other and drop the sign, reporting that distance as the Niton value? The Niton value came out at 155.7 angstrom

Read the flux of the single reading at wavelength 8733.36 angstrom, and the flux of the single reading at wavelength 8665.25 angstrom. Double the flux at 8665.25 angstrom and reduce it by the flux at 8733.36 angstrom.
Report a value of 7.0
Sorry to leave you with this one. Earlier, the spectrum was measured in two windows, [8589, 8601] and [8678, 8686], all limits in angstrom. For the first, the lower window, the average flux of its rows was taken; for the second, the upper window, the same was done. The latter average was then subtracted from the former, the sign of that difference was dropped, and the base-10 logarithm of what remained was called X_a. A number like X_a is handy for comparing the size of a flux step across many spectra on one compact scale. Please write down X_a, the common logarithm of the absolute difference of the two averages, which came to -0.2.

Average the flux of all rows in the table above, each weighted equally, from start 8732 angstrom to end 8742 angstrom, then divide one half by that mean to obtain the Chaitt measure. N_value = 0.055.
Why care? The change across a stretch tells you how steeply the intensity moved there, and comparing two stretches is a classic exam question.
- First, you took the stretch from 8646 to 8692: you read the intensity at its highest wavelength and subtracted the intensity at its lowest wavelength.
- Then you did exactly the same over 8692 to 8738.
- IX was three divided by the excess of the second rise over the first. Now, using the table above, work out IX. -1.9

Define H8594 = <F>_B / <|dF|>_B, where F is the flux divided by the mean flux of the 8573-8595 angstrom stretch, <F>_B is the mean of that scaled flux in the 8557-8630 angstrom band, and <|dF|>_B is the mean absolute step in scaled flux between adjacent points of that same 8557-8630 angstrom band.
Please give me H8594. 38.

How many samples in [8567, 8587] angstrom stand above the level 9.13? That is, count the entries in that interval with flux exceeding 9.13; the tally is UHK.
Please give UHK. 10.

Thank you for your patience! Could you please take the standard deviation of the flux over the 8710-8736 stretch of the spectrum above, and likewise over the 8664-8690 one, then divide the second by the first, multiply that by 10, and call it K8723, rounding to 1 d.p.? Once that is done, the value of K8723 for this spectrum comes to 5.2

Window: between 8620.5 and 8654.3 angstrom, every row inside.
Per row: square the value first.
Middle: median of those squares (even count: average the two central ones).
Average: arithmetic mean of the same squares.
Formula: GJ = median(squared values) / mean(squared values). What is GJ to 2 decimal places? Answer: 1.02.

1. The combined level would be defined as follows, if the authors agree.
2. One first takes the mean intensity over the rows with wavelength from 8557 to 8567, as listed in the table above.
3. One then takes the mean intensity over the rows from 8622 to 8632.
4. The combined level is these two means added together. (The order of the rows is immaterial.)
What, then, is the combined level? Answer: 19.3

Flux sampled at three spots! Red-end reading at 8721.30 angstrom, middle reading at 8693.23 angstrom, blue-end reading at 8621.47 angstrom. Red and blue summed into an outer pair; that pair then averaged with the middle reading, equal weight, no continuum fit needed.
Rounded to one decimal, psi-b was 14.2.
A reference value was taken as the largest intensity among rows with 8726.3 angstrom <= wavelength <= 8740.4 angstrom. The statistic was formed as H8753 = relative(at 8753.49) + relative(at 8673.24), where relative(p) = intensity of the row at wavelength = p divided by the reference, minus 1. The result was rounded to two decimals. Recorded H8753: -0.15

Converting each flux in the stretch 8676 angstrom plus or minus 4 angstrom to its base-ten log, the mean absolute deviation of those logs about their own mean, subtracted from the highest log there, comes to 1.00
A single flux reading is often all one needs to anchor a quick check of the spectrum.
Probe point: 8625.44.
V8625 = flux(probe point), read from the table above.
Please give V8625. 9.45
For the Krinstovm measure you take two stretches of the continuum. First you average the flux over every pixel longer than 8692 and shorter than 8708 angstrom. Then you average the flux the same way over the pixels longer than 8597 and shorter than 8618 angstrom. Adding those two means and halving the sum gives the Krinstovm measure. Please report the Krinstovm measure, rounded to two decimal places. 10.03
